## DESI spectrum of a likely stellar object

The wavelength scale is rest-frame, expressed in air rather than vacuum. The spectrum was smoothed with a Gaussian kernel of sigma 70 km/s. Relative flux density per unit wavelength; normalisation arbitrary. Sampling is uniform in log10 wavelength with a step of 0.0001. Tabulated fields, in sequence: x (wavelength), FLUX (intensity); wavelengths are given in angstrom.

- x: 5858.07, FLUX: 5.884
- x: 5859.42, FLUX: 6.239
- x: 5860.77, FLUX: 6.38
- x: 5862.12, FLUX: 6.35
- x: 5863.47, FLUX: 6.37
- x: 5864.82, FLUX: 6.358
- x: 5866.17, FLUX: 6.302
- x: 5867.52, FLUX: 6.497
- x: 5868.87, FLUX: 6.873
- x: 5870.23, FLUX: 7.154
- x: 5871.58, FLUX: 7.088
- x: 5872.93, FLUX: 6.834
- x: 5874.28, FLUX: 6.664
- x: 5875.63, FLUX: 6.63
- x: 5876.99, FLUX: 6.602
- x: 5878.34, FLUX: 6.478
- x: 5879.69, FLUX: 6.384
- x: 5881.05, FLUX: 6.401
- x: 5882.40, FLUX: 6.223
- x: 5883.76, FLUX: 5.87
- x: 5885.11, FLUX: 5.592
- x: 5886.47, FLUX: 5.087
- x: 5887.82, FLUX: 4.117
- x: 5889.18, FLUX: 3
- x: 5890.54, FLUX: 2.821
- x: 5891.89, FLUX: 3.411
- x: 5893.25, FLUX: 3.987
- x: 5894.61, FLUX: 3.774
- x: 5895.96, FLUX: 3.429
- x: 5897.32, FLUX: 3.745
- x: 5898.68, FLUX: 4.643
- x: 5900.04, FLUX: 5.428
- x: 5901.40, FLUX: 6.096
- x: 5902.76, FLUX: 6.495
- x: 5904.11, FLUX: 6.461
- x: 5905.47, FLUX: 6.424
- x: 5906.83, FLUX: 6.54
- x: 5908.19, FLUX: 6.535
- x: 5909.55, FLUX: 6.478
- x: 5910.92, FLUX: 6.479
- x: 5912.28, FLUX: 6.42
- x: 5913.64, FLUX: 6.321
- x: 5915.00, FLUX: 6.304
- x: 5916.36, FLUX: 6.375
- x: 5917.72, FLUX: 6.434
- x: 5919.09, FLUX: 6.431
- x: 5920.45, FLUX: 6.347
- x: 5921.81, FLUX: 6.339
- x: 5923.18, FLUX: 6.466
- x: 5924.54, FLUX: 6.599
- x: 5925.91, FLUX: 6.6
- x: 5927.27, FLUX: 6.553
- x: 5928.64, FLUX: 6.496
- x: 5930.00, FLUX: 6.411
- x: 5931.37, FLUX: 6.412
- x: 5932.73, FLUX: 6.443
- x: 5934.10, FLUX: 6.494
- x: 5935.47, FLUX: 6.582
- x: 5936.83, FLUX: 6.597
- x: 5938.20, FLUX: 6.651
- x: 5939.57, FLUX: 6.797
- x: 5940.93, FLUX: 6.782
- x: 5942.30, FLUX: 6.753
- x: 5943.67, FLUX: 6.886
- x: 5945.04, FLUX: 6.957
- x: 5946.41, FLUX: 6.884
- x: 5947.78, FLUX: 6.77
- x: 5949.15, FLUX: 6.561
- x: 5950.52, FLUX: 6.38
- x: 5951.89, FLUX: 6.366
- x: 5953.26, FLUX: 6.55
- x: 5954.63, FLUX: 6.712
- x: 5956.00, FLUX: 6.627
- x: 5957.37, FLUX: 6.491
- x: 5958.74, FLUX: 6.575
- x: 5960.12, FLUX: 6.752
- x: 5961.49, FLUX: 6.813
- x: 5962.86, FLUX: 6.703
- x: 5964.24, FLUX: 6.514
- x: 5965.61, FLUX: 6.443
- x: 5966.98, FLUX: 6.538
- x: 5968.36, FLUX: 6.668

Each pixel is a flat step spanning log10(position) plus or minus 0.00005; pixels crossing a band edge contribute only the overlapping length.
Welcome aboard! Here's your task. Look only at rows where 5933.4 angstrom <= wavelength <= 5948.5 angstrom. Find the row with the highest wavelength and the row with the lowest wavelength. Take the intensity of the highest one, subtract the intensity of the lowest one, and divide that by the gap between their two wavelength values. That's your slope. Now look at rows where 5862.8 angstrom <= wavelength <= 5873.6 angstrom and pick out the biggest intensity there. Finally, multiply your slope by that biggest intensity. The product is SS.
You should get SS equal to 0.14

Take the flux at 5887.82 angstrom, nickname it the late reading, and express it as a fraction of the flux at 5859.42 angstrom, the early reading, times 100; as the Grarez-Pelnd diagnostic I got 66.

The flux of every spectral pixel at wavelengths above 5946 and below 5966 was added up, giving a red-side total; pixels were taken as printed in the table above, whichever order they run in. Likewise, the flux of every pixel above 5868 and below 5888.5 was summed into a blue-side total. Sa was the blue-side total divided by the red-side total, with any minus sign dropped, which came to 0.95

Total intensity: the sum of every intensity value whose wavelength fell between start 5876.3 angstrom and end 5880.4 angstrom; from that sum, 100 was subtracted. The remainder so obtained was -80.5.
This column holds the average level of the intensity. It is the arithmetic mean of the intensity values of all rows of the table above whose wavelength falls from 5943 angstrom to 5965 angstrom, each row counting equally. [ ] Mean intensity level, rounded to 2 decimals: 6.66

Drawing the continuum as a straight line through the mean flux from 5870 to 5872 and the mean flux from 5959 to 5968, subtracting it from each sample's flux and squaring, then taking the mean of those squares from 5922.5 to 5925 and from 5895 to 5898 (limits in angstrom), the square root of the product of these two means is 1.1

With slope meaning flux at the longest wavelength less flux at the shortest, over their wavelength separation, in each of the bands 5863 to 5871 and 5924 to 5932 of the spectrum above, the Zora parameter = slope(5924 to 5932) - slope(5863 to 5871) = -0.143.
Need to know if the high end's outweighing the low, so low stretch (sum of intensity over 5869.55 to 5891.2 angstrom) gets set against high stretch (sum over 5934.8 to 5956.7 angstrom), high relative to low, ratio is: 1.15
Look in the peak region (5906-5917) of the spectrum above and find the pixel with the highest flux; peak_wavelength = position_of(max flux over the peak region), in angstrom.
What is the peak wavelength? 5906.83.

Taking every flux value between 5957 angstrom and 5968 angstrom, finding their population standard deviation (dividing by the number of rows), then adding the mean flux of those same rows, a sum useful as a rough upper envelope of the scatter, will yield 6.73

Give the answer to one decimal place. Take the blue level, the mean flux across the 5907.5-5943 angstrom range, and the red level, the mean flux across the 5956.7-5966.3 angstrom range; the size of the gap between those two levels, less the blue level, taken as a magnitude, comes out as 6.4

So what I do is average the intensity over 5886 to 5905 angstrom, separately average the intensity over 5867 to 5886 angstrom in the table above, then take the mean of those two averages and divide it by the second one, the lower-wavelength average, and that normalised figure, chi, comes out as 0.84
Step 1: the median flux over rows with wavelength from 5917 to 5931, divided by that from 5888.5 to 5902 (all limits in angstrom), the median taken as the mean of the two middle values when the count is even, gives 1.72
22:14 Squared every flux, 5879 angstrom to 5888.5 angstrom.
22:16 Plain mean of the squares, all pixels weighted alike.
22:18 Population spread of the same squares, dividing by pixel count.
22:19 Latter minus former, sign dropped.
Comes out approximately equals 25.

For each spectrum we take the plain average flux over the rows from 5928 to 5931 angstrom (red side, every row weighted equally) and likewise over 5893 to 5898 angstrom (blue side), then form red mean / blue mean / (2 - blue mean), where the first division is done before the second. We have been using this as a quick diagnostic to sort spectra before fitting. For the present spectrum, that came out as -1.0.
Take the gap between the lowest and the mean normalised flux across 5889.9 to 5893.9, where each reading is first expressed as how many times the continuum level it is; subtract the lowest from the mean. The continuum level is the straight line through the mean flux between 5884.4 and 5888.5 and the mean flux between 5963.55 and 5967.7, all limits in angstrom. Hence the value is 0.113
